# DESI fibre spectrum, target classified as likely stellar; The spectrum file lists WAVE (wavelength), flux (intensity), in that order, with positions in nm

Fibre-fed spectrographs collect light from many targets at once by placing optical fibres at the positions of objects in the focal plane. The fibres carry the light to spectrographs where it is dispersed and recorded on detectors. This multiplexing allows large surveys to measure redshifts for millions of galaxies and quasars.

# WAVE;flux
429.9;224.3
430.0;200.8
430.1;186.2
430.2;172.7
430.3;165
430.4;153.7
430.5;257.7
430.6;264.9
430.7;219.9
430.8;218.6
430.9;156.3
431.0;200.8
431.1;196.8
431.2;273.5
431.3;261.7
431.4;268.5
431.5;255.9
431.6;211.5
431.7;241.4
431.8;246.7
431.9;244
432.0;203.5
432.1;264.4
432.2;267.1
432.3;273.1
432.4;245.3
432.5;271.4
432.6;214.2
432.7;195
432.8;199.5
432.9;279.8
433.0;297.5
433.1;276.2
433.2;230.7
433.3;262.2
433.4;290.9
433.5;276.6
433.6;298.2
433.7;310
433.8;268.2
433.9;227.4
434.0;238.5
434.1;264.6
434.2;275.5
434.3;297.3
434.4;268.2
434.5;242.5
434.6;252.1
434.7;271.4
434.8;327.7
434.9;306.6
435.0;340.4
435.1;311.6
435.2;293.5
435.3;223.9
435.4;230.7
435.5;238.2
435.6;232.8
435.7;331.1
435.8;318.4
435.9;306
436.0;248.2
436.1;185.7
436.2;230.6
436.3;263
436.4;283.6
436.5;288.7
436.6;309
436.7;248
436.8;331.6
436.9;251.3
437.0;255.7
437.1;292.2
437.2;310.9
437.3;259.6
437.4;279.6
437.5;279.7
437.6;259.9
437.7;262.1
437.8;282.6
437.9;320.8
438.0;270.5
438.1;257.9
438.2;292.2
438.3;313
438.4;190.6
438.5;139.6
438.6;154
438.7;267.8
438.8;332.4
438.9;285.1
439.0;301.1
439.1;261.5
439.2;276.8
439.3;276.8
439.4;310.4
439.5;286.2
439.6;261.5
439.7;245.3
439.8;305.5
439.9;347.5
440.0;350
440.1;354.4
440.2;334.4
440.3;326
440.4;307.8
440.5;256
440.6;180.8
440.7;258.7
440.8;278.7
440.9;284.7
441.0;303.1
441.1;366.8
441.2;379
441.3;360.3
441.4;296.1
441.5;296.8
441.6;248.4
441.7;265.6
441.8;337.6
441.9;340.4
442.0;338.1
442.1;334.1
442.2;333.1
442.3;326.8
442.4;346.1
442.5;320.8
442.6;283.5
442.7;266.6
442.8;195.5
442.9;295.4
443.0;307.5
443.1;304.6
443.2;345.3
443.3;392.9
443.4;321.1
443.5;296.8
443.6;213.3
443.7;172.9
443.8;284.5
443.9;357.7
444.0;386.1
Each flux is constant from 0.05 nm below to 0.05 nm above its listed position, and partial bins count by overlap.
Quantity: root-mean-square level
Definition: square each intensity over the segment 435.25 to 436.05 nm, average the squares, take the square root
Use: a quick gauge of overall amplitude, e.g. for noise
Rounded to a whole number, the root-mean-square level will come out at 269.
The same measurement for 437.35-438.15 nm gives 277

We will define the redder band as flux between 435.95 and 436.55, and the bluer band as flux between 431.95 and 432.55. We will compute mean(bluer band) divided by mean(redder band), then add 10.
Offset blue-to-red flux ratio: 11.0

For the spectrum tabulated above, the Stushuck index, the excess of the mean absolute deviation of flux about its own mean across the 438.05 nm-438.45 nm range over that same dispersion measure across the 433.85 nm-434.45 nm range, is 20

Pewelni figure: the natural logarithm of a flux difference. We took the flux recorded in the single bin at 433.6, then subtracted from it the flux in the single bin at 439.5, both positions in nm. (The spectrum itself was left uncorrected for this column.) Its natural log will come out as 2.5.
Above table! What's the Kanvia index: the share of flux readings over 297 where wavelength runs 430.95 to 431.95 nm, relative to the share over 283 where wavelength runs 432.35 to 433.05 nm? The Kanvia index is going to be 0.00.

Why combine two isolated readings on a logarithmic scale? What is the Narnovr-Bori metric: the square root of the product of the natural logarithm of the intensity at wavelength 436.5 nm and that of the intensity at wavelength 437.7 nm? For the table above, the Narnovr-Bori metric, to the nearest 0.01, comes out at 5.62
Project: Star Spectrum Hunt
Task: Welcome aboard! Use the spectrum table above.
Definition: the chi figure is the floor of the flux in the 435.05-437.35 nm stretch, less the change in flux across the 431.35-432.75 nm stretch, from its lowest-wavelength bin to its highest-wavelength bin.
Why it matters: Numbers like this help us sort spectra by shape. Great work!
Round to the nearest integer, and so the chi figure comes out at 259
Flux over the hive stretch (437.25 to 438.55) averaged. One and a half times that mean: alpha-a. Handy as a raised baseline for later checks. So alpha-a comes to 393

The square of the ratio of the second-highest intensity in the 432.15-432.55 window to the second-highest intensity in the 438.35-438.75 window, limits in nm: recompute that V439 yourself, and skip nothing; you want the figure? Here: 2.03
